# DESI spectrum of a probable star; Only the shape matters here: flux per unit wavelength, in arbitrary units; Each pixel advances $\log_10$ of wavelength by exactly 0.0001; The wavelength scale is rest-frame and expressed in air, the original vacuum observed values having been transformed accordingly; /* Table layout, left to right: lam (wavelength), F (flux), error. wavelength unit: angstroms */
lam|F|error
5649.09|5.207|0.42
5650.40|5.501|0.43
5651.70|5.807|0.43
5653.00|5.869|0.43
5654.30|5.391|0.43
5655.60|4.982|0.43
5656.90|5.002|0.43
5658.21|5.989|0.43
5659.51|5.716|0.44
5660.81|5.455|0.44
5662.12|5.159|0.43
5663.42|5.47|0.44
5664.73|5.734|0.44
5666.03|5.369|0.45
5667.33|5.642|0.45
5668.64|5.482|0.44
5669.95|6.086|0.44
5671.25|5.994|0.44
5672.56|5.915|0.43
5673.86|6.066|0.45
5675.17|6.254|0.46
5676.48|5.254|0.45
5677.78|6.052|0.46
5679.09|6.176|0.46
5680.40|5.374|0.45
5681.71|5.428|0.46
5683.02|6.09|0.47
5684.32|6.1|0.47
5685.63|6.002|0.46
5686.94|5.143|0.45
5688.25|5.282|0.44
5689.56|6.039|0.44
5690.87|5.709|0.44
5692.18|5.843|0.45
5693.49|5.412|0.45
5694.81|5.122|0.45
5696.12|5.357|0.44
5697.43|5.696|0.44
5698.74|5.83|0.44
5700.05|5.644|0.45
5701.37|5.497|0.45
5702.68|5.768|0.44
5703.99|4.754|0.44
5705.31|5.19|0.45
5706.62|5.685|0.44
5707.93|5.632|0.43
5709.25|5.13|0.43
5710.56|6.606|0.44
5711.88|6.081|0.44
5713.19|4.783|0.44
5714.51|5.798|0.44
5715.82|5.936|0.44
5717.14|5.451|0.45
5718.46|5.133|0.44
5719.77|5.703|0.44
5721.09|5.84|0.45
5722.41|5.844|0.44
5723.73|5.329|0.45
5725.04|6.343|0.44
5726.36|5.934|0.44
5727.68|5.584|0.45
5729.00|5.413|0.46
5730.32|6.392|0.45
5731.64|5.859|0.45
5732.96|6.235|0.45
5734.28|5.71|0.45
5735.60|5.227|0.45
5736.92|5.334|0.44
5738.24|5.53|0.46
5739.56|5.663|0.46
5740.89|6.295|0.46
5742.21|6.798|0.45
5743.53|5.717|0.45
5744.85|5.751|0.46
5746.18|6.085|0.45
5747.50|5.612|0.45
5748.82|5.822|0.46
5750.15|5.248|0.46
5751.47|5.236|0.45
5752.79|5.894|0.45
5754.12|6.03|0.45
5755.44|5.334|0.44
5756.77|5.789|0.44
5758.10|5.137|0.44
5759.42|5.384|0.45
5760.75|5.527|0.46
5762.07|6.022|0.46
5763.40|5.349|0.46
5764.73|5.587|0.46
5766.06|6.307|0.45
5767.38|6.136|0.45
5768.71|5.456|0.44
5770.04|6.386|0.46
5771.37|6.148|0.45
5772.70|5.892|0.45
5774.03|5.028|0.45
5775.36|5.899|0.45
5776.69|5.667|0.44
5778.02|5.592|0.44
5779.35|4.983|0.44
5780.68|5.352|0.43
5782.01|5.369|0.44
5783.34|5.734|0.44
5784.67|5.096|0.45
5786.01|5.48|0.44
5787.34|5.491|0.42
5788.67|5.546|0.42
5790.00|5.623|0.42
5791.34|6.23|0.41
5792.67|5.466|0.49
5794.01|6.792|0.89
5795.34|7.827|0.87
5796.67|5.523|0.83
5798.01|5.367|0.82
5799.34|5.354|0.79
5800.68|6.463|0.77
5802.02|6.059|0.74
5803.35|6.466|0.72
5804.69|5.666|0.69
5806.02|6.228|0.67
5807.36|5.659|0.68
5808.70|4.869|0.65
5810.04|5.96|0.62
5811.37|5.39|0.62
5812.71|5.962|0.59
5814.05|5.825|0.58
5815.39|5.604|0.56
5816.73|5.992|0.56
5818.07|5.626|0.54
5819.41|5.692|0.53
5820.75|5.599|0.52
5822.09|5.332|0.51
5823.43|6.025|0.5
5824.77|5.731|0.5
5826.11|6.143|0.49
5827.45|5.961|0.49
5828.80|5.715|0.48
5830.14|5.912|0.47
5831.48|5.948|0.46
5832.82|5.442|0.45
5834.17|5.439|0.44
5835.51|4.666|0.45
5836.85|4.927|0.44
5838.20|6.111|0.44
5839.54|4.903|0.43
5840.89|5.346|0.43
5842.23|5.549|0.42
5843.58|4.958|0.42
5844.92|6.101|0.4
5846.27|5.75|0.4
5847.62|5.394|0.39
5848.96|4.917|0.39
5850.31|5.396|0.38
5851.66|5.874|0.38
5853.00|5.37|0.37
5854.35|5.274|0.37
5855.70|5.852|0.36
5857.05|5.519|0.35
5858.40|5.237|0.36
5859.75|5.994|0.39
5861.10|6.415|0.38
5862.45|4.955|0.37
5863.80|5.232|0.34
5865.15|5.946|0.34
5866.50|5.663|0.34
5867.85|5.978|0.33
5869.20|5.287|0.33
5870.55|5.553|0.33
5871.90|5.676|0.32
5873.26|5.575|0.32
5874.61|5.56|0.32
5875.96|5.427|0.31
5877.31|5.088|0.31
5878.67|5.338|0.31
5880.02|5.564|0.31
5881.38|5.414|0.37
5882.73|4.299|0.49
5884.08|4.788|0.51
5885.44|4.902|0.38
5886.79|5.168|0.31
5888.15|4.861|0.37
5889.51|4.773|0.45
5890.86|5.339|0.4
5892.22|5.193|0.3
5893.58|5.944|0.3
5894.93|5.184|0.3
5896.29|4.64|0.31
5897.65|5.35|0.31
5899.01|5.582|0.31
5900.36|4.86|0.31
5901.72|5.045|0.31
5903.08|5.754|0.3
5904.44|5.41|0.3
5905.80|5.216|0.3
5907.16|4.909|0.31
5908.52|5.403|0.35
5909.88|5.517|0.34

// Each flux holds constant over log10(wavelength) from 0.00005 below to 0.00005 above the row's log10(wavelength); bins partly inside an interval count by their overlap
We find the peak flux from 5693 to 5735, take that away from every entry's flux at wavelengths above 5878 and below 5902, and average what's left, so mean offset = -1.48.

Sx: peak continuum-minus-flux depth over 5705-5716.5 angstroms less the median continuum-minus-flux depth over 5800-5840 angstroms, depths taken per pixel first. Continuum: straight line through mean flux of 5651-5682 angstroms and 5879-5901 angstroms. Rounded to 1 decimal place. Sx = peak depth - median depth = 1.2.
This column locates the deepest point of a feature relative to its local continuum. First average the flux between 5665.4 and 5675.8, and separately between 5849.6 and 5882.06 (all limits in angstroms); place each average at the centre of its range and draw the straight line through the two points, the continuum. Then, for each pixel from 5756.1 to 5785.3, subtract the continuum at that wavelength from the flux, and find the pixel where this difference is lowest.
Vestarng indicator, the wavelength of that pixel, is 5779.35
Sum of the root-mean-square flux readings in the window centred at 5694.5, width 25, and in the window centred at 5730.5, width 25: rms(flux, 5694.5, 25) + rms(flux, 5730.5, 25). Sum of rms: 11.41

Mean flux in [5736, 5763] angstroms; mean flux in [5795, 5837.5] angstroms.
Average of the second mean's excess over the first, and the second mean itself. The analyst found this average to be 2.9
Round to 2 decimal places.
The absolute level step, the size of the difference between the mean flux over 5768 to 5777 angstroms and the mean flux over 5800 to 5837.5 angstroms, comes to 0.06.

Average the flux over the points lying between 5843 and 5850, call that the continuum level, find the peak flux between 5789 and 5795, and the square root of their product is 6.07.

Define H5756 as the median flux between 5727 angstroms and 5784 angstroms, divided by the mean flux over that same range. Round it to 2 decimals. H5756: 0.99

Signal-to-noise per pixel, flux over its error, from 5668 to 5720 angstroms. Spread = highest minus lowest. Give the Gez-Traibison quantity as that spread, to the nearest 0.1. 4.2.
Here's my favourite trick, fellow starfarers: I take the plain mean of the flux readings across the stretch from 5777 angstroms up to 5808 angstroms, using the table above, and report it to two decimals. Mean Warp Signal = 5.80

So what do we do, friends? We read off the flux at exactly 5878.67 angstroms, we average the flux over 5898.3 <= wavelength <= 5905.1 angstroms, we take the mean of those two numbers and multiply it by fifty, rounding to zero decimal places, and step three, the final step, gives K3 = 267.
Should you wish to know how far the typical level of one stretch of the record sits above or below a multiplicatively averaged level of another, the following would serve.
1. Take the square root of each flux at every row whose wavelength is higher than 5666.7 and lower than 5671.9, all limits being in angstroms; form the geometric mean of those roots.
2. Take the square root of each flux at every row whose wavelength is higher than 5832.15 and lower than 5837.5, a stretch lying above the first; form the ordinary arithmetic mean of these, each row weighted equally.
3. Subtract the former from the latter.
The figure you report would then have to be -0.15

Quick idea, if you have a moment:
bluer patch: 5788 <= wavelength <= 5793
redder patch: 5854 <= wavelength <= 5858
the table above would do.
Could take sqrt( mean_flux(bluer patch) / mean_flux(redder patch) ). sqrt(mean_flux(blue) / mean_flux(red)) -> 1.02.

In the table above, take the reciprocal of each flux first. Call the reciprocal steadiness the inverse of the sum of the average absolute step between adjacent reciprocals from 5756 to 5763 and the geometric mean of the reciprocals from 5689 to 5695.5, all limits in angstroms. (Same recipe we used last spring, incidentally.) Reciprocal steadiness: 5.24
